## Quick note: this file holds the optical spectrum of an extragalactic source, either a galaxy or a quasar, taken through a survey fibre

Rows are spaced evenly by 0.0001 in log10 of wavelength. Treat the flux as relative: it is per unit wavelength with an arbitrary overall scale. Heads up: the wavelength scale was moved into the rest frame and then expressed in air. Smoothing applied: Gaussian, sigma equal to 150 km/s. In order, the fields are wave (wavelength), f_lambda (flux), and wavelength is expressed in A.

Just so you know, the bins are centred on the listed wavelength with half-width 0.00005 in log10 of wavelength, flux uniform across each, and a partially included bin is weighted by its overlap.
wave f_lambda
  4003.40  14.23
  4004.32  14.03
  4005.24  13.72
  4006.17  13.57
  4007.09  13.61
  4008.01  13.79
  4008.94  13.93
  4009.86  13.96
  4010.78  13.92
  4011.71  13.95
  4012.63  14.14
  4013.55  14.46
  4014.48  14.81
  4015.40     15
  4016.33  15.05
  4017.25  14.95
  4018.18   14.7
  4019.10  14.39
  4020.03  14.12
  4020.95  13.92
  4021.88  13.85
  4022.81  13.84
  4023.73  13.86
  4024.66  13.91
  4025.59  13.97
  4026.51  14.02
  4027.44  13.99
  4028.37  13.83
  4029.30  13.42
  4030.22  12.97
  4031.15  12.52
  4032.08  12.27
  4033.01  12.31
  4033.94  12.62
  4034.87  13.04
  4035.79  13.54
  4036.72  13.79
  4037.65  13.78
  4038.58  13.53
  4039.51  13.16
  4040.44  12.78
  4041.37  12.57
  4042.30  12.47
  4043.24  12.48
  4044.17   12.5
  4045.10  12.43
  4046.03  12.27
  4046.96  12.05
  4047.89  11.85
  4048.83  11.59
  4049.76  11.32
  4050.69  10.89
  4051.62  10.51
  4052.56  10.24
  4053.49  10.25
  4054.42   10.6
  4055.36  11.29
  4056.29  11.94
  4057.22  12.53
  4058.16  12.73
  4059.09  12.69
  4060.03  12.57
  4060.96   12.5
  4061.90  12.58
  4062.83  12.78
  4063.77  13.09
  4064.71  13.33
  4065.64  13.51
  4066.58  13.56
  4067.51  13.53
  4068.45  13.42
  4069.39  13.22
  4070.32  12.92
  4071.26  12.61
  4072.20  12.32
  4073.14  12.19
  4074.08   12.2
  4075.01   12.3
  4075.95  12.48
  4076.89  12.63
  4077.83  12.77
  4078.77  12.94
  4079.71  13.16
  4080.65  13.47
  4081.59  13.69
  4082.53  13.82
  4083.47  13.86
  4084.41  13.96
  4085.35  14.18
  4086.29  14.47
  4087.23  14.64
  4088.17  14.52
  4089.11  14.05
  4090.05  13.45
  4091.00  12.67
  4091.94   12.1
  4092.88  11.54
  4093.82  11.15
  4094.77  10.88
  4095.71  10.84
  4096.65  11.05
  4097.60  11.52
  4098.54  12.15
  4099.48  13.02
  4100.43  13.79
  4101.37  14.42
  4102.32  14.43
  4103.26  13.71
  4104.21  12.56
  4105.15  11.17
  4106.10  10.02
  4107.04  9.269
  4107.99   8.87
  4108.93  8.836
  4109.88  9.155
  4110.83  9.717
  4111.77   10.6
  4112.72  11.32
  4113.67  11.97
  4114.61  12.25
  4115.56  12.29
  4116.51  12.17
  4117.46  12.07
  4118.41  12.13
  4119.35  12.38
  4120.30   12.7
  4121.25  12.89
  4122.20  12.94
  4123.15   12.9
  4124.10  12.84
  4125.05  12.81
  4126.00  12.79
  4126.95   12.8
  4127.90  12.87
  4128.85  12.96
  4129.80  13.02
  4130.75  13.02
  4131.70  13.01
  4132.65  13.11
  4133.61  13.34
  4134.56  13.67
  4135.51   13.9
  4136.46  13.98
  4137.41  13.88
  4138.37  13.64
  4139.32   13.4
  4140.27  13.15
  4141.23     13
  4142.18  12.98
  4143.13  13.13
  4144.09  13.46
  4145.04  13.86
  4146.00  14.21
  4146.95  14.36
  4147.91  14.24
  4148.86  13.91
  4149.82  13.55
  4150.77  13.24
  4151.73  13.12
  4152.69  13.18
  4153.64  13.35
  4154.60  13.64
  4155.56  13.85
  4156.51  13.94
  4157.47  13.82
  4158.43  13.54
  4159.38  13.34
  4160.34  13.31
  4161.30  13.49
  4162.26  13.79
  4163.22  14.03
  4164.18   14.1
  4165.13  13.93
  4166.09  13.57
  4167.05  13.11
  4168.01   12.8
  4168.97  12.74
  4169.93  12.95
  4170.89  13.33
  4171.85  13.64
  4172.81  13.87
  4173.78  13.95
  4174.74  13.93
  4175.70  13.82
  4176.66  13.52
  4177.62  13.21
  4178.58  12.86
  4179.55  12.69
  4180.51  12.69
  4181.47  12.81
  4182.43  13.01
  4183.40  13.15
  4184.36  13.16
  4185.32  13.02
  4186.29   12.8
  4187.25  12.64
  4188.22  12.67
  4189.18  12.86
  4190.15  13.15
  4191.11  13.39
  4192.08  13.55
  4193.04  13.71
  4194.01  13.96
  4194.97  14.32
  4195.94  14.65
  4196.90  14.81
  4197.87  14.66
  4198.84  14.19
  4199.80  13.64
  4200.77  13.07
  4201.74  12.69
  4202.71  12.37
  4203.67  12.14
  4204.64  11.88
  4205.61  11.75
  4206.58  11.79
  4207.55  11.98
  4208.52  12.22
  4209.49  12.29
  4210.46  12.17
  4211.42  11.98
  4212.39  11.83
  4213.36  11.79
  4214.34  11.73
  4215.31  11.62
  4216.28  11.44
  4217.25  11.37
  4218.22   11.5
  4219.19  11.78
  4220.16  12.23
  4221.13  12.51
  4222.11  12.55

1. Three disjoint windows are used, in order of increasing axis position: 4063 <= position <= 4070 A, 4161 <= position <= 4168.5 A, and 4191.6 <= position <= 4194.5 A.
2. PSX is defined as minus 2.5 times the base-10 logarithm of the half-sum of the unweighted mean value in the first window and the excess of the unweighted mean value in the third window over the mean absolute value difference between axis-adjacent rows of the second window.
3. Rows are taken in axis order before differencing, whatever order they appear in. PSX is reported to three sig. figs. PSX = -2.82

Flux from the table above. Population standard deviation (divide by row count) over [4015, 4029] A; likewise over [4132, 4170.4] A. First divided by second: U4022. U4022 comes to 1.1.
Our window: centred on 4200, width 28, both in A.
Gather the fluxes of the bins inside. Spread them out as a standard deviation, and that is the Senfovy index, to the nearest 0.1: 1.0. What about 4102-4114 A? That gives 1.8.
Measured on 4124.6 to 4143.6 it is 0.4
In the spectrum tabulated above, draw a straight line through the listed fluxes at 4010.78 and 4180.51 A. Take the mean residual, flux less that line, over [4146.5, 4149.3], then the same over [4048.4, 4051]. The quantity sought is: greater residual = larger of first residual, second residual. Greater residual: 1.2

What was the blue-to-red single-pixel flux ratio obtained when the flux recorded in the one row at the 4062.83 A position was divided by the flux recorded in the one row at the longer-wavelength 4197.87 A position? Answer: 0.87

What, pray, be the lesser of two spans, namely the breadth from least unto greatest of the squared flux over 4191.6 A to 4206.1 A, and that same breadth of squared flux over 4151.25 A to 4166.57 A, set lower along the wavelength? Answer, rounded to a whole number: 27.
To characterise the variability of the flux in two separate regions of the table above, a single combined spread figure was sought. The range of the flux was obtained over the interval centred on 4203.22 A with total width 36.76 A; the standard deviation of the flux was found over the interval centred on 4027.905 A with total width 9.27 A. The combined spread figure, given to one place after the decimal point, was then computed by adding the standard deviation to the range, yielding 4.1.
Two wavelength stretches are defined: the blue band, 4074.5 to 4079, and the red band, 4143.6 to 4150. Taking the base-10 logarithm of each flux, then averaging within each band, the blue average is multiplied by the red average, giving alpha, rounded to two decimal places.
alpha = 1.26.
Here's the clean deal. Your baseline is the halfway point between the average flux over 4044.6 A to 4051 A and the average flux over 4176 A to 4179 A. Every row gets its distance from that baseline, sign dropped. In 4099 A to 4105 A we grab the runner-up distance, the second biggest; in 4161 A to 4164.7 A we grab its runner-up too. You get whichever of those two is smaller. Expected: 1.5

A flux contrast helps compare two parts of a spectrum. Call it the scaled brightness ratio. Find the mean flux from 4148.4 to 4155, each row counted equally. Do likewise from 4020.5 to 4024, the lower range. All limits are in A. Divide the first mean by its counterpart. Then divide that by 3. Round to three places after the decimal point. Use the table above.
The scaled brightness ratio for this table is 0.323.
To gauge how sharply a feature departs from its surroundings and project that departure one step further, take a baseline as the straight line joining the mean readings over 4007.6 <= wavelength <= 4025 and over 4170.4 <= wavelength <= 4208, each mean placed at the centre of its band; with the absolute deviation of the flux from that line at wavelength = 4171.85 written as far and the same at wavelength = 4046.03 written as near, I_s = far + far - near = -1.1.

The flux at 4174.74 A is 13.93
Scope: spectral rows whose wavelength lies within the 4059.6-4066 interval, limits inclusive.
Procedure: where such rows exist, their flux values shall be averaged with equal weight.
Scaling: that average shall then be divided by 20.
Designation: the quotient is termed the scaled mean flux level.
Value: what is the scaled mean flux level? 0.645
